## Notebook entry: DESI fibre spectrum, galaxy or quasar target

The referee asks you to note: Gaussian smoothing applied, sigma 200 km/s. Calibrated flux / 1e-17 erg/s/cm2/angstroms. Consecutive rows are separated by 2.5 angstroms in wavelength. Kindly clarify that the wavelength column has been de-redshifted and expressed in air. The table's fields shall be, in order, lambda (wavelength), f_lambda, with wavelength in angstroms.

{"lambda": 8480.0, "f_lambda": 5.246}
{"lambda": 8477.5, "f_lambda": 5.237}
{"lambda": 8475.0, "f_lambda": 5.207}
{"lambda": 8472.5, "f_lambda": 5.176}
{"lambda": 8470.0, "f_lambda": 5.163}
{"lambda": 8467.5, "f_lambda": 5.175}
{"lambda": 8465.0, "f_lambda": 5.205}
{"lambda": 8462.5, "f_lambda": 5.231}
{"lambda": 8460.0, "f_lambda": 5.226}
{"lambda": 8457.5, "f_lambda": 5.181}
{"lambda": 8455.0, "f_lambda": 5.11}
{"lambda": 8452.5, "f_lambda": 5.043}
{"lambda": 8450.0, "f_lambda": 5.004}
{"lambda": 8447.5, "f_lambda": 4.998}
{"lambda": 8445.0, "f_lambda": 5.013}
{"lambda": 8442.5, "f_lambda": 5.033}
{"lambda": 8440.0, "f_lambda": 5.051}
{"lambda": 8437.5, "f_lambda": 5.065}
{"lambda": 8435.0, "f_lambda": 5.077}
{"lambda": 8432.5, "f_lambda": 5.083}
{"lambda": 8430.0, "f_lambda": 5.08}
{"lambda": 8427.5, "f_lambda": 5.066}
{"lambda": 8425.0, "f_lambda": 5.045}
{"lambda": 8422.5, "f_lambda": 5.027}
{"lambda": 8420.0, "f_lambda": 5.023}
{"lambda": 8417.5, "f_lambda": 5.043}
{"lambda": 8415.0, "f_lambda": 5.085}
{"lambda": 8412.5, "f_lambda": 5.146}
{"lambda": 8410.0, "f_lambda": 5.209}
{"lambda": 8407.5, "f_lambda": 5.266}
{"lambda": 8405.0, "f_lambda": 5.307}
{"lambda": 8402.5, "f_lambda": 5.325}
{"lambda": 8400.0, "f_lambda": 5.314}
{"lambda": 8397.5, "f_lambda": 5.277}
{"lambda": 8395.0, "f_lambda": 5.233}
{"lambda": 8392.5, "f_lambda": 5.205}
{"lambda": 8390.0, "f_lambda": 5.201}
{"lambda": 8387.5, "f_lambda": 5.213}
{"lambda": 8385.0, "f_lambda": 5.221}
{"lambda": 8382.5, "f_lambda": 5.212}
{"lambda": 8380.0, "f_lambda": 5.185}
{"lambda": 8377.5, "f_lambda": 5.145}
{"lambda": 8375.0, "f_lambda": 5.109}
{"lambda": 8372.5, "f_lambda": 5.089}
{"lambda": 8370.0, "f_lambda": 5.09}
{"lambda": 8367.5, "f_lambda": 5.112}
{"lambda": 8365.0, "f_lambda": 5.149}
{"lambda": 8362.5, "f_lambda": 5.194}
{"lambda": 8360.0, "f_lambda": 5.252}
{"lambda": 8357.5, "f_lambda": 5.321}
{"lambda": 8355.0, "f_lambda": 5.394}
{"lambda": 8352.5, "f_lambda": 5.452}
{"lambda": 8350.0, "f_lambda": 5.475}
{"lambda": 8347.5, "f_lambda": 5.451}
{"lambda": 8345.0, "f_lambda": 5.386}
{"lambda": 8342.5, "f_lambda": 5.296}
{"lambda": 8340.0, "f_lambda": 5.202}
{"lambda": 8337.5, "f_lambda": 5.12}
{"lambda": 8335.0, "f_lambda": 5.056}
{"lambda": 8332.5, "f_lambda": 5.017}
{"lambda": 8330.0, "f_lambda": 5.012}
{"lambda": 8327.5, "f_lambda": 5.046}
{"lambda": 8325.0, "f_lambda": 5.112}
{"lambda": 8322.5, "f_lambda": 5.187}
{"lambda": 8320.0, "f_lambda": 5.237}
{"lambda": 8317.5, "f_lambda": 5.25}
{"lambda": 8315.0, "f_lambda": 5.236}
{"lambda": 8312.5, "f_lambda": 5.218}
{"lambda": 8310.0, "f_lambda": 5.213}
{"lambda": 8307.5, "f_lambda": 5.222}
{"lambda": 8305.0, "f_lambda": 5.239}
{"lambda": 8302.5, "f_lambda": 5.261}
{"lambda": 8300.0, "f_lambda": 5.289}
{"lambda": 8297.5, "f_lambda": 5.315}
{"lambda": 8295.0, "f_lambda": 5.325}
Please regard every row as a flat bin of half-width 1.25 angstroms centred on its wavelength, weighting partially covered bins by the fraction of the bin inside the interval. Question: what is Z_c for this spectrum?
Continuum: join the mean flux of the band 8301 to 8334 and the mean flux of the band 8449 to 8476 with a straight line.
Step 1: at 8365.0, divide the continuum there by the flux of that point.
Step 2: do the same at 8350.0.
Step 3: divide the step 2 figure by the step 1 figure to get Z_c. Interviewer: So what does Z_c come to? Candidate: 0.94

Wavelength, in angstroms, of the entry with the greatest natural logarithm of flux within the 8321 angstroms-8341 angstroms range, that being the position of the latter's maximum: 8340.0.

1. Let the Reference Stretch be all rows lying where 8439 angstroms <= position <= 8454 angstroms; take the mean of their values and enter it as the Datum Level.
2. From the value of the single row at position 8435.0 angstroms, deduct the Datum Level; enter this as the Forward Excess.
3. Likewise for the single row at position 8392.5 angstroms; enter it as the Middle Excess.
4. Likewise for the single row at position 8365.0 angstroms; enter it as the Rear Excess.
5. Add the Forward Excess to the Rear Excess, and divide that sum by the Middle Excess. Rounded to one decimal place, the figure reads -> 1.0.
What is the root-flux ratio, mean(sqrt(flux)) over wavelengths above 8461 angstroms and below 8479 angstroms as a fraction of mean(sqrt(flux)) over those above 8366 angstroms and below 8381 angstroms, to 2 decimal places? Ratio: 1.01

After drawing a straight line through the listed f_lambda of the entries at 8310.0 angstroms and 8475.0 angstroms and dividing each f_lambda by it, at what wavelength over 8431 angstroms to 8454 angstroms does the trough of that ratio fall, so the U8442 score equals 8447.5 angstroms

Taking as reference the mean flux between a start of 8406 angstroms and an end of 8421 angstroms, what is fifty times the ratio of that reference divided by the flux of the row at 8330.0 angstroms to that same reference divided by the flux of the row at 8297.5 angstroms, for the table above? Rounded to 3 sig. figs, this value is 53.0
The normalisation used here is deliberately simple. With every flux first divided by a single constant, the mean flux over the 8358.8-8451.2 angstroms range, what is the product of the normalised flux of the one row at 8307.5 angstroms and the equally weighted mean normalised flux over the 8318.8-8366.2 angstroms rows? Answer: 1.03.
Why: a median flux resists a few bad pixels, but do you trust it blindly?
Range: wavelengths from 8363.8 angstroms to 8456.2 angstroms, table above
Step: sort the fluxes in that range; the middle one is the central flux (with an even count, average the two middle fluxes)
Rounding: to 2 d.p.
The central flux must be 5.11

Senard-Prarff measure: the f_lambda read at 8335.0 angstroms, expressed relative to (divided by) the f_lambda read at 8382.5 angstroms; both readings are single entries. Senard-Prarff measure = 0.97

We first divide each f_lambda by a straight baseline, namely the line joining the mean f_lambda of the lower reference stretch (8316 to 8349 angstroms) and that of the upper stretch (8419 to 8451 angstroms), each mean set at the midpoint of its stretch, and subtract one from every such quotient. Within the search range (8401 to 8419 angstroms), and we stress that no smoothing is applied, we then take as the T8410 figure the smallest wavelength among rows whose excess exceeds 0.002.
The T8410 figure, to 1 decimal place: 8402.5 angstroms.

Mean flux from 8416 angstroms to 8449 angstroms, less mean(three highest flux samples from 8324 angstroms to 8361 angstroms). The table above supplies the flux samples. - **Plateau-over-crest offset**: -0.413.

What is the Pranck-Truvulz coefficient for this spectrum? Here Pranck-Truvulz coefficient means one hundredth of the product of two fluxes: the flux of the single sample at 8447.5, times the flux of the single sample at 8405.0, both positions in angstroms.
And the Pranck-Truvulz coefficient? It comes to 0.2652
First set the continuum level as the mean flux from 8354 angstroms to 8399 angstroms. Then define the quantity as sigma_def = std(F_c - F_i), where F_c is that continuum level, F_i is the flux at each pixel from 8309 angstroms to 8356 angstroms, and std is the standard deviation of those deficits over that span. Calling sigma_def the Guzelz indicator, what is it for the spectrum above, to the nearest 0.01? 0.15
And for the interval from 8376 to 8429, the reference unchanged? 0.10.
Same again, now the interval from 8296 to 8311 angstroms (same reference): 0.04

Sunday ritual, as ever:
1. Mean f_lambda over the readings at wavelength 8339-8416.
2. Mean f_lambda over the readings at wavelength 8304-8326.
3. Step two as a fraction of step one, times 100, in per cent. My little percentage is 99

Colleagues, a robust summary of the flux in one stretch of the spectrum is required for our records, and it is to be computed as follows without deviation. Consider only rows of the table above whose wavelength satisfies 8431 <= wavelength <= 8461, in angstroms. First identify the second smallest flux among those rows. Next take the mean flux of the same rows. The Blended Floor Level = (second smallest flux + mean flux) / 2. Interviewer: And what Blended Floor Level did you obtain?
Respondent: 5.04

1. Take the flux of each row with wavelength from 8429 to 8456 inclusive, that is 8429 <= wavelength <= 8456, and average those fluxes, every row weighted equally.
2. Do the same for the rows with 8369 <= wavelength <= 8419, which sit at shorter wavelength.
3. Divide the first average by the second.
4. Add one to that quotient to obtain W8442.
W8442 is 1.97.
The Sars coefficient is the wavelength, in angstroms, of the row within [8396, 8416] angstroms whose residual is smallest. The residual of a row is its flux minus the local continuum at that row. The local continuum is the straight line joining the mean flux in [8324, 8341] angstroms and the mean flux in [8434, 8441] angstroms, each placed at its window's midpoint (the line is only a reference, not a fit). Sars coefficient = 8415.0 angstroms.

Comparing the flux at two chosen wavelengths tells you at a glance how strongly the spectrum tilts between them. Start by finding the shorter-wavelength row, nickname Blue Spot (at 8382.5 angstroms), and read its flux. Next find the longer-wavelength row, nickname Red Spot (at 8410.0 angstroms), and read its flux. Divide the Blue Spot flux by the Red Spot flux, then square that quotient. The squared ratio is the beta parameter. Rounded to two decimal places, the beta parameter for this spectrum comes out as 1.00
